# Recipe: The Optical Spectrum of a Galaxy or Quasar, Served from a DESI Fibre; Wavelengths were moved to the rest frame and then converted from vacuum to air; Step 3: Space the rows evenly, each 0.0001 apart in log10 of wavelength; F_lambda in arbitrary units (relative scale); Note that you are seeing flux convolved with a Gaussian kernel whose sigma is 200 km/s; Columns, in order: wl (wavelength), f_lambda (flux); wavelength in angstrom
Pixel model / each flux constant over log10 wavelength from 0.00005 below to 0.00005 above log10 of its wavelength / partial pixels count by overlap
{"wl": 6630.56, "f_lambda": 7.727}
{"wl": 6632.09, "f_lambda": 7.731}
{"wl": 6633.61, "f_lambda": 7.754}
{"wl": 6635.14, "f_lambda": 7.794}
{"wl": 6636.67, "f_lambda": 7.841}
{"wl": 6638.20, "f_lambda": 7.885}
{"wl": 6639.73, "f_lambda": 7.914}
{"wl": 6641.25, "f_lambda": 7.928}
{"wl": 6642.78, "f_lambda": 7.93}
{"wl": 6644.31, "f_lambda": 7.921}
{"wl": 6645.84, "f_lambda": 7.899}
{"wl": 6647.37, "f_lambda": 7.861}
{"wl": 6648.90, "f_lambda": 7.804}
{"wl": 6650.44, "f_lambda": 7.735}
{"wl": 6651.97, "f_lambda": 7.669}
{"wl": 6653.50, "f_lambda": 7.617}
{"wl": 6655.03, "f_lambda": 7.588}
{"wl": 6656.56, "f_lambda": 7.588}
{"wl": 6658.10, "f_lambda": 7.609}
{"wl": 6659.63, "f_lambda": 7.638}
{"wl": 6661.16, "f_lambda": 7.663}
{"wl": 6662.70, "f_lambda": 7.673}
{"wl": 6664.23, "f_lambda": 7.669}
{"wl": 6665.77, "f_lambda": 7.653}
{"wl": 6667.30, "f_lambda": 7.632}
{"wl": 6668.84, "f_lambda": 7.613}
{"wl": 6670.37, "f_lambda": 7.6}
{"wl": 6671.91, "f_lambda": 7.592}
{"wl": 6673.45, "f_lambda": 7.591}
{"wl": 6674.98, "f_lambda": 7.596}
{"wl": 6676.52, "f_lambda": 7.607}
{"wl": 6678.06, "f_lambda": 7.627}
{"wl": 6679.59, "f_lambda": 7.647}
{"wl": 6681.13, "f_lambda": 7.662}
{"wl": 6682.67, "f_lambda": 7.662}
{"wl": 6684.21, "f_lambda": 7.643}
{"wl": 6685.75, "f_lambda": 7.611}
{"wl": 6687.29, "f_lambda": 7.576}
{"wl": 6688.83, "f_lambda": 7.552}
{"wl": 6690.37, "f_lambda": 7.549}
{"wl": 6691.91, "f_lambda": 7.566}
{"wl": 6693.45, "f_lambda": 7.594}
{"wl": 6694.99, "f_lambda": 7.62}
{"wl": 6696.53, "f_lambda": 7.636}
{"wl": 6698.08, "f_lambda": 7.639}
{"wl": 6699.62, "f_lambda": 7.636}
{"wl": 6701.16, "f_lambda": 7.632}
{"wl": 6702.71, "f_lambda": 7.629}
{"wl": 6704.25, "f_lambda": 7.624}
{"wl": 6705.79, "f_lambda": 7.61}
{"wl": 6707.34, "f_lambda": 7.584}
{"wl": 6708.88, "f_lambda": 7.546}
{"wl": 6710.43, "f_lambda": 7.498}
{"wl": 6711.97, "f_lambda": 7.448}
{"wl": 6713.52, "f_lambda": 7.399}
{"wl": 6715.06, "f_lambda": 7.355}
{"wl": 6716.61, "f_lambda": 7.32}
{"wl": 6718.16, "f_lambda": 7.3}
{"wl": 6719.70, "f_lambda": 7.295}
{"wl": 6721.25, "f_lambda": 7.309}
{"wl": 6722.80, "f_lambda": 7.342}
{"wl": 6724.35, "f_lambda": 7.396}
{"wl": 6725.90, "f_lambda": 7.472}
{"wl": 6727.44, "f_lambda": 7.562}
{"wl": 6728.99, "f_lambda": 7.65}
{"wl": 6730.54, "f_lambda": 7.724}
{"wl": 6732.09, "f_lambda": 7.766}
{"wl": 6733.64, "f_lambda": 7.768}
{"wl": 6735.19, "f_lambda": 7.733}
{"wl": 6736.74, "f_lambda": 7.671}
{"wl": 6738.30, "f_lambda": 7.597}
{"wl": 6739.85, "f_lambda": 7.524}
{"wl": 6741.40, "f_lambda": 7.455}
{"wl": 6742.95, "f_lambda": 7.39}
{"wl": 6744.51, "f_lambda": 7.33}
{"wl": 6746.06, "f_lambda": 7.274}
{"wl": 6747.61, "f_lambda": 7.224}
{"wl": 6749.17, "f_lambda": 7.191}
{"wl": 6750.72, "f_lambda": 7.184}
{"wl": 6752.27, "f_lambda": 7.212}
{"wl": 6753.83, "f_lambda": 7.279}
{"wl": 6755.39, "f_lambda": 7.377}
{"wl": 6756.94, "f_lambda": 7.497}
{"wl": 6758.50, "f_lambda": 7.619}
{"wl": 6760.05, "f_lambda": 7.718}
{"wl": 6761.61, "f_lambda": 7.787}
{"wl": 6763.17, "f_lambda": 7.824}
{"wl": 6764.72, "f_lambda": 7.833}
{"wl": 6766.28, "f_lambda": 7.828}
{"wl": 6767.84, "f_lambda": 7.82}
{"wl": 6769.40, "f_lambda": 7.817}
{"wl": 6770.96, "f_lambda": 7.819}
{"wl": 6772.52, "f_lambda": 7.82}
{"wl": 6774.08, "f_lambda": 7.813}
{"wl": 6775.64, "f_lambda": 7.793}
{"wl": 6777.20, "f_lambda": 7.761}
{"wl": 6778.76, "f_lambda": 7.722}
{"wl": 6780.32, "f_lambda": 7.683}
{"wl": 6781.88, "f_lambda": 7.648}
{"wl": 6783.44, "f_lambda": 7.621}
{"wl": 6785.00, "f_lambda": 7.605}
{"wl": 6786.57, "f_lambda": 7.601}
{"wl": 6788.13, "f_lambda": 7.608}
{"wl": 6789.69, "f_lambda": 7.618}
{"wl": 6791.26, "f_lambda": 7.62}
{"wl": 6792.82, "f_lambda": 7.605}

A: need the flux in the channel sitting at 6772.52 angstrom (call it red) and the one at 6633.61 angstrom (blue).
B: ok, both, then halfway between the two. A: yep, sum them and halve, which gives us 7.79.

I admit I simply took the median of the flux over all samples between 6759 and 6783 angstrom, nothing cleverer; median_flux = 7.8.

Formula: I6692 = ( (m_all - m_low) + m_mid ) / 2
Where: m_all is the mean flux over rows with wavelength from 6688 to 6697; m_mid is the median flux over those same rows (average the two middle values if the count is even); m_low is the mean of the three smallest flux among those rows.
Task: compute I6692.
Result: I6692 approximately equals 3.81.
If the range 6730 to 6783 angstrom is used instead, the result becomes 4.05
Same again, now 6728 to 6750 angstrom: 3.93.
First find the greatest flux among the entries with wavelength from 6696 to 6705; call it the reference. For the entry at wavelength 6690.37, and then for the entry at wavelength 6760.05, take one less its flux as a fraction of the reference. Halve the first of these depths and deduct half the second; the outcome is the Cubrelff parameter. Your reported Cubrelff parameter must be 0.011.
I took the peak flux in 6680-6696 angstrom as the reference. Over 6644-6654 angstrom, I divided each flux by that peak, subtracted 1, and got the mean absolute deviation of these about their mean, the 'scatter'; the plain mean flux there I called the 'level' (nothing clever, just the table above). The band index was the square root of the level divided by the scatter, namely 24.8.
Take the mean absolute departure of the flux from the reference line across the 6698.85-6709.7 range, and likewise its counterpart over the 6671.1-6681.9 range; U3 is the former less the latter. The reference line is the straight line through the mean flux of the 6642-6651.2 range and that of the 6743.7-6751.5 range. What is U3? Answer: 0.0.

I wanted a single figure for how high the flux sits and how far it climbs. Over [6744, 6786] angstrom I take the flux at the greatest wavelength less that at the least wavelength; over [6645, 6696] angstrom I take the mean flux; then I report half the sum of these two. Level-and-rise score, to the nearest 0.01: 3.96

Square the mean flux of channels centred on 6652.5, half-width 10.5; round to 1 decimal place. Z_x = 59.7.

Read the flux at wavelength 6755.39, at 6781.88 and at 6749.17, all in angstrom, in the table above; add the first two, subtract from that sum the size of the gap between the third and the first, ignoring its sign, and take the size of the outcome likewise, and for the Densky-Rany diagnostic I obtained 14.84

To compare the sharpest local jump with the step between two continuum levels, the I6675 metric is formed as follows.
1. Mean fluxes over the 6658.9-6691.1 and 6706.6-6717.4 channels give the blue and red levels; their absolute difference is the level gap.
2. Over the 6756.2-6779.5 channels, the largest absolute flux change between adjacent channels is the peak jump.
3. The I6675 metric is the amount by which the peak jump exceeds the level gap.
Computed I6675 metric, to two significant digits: -0.050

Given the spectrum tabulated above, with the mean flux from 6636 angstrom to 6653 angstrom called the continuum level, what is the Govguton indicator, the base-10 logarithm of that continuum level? 0.895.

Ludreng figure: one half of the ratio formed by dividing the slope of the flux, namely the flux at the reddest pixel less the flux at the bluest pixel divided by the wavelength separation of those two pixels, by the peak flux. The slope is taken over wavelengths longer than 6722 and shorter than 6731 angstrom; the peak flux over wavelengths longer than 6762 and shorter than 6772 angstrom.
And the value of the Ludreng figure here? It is 0.0032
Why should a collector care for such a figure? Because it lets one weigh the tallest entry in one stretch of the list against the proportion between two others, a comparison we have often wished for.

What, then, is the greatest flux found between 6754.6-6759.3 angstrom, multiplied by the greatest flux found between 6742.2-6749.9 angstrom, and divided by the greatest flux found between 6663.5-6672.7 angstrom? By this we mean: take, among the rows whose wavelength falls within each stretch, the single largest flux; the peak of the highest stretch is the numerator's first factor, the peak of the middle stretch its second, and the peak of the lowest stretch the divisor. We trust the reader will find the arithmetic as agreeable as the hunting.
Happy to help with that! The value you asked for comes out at 7.3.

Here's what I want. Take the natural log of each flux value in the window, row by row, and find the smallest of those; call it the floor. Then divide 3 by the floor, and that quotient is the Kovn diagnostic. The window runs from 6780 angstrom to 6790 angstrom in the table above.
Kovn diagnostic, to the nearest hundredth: 1.48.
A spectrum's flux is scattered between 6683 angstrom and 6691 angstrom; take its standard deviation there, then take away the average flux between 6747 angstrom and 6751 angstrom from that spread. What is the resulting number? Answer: -7.16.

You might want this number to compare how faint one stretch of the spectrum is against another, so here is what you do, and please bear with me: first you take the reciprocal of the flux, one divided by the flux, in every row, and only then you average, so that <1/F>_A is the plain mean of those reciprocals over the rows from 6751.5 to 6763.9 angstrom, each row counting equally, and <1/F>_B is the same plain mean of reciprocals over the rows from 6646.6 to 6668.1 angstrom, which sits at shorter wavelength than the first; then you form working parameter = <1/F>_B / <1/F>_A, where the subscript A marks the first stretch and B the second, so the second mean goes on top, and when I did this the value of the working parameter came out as 0.98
